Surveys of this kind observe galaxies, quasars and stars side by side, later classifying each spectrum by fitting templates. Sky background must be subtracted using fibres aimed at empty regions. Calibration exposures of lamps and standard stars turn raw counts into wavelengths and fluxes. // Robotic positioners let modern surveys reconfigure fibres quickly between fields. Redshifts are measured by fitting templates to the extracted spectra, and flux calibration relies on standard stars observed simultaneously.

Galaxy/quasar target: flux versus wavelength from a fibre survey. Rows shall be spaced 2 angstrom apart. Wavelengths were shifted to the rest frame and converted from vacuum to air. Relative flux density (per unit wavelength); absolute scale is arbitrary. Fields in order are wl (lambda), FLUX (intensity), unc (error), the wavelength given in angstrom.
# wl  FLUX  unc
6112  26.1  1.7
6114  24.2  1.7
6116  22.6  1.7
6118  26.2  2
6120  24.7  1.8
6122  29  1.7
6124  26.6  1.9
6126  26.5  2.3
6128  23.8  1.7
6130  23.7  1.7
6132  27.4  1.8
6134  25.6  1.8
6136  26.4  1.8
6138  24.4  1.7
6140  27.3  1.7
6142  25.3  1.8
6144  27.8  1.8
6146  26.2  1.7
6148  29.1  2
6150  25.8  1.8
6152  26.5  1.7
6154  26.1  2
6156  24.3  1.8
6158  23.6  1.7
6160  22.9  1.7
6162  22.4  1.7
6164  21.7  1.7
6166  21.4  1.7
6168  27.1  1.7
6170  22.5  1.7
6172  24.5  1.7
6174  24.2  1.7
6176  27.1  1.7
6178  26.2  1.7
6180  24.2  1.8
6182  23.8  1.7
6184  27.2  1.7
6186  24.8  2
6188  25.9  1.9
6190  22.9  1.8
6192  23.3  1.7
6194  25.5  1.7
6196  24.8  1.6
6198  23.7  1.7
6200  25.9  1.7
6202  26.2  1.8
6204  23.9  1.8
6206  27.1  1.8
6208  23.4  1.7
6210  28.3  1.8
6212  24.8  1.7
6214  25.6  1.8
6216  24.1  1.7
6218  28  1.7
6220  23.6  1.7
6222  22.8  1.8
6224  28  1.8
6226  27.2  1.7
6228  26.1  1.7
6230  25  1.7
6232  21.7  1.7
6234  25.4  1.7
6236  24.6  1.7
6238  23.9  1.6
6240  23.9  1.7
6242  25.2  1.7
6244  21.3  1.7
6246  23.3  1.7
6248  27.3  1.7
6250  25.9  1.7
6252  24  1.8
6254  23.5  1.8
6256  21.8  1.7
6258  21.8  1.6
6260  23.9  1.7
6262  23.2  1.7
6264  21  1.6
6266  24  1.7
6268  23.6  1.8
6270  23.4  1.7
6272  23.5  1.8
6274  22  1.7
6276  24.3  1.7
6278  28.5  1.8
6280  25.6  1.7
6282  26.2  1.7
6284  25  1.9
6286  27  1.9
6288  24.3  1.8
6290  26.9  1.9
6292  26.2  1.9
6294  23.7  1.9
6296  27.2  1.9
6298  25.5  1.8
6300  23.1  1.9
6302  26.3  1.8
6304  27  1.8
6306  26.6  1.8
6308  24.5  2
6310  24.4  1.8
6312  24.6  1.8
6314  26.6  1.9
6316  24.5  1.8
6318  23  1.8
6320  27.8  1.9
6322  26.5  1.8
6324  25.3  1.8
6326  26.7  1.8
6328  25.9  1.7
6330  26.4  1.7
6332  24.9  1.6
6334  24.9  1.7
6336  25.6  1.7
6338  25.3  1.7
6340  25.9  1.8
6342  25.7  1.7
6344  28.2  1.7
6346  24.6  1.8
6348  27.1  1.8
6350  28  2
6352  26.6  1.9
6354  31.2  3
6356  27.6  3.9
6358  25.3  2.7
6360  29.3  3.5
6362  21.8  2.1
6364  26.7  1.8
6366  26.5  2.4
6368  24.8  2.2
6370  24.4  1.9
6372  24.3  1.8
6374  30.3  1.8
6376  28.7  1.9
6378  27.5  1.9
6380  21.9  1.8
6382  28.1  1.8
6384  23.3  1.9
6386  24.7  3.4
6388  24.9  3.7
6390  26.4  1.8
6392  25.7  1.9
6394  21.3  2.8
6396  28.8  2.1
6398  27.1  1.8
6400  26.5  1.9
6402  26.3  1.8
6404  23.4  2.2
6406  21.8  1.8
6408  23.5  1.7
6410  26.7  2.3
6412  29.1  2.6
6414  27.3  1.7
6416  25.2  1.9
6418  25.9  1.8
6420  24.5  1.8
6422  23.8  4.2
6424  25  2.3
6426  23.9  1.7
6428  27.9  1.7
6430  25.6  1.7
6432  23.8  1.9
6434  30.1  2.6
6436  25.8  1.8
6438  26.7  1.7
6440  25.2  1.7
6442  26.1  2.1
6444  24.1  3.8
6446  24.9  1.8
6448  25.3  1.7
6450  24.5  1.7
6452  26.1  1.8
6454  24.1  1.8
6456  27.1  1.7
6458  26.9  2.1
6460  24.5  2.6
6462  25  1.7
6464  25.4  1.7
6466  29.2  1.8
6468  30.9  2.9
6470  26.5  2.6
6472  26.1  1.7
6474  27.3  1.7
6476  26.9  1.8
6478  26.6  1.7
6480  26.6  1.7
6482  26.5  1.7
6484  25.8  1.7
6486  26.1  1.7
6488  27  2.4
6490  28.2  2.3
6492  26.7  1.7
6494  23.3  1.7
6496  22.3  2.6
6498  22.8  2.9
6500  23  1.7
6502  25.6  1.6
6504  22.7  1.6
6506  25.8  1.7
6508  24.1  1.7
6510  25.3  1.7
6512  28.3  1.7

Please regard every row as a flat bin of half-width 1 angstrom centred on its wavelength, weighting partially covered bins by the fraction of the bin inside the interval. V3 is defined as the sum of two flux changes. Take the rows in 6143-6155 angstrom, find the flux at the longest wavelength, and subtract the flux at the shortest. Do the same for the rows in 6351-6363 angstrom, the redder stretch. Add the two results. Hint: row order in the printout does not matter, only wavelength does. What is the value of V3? -6.5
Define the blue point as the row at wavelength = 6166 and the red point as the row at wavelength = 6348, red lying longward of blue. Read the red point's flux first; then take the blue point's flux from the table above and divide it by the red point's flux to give 0.79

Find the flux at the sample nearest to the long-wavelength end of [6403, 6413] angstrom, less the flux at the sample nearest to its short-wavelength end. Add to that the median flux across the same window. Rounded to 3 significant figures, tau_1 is 29.2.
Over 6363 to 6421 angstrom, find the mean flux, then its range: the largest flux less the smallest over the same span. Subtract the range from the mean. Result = 16.7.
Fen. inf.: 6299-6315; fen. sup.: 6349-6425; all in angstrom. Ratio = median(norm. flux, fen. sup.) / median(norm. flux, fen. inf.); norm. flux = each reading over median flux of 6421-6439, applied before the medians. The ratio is 1.03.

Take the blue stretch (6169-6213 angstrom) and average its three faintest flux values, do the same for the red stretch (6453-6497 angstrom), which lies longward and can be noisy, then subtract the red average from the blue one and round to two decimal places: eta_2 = -0.33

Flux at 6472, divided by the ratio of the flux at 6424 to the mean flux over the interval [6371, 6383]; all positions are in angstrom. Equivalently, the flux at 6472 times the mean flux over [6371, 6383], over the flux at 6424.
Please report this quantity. 28.0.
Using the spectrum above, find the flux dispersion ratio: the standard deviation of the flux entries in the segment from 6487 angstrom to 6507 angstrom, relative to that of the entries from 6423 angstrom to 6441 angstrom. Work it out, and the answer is 1.08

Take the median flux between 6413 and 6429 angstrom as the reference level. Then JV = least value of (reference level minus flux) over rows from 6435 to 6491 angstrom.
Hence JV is -5.8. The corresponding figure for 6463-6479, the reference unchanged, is -5.8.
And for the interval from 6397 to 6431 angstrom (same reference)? -4.0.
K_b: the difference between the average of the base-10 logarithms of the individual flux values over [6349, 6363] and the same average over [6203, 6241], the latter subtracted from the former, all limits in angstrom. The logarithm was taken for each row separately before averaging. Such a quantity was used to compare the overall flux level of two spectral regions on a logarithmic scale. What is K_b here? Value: 0.032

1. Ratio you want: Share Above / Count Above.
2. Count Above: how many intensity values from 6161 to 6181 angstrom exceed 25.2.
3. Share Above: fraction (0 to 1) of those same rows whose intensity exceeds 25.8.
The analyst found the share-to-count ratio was 0.10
